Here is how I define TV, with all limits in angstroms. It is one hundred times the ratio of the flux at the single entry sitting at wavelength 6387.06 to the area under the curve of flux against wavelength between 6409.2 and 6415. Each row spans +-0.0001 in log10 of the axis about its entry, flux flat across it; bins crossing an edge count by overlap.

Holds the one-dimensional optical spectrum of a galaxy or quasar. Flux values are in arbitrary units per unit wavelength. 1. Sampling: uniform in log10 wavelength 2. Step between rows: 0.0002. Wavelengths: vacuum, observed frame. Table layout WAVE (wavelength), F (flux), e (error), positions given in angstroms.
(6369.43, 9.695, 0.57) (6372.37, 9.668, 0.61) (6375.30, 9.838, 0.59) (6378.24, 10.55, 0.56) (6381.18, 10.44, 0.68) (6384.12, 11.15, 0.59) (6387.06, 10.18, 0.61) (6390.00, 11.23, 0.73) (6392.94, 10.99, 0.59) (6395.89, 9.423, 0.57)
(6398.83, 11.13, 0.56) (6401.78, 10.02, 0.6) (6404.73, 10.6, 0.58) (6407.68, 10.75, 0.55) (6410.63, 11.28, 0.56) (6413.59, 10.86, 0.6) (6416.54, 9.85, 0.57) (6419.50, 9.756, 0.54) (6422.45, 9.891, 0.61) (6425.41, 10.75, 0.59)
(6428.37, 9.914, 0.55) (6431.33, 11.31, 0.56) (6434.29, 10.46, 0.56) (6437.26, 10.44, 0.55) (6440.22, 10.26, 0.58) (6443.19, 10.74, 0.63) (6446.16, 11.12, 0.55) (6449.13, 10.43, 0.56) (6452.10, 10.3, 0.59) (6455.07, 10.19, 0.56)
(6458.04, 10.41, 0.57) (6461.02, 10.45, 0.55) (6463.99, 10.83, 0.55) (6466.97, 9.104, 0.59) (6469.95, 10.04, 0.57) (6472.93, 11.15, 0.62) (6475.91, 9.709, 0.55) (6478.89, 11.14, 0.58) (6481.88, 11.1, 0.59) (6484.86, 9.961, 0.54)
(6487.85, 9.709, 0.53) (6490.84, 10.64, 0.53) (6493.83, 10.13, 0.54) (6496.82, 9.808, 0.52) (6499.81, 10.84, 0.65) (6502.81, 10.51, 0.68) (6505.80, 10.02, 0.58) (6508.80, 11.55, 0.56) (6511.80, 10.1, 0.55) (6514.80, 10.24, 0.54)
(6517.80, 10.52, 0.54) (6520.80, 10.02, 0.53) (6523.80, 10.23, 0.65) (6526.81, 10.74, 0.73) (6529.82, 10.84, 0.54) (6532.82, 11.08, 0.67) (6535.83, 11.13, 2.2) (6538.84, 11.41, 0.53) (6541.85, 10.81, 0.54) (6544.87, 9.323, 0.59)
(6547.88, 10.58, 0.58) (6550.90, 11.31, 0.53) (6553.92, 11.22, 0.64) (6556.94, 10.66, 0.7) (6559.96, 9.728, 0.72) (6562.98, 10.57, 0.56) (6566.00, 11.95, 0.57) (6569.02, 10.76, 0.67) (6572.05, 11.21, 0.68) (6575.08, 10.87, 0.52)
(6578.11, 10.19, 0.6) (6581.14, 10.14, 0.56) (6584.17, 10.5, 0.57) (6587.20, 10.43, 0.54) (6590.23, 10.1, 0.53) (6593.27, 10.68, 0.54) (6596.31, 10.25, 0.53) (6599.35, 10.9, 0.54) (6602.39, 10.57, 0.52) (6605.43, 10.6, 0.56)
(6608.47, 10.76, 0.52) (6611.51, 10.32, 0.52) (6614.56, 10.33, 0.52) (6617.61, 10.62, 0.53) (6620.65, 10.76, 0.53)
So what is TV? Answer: 16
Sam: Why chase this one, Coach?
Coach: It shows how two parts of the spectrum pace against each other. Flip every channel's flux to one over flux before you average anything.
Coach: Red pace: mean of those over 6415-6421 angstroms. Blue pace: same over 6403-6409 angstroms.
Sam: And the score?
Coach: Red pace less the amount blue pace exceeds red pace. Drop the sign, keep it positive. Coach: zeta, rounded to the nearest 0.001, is 0.110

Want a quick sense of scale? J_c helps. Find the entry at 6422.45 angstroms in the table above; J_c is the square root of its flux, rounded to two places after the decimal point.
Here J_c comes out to 3.14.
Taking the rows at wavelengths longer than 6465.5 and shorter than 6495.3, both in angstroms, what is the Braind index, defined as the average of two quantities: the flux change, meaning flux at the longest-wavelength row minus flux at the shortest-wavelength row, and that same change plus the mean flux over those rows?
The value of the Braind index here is 6.2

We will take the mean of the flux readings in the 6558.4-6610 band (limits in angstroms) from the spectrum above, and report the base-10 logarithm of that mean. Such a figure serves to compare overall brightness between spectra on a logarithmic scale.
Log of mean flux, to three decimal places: 1.025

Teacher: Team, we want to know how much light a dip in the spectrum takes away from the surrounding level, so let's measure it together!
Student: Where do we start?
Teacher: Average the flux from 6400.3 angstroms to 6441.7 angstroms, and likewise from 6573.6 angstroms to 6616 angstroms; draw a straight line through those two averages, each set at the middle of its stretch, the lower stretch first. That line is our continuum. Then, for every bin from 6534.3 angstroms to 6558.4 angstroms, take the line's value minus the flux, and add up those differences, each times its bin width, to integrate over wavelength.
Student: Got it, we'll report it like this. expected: -8.2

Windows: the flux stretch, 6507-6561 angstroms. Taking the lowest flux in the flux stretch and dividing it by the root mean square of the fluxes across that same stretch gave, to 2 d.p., 0.88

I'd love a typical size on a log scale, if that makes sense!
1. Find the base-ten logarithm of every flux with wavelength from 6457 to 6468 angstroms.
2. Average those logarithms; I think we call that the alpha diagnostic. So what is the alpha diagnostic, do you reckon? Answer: 1.01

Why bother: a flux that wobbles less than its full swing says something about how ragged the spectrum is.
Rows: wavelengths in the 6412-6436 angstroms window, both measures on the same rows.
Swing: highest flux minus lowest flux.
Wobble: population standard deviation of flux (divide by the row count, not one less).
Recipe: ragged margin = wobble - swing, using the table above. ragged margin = -1.0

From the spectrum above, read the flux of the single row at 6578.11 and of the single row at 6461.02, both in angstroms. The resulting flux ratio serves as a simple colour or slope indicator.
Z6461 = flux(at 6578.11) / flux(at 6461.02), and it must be 0.98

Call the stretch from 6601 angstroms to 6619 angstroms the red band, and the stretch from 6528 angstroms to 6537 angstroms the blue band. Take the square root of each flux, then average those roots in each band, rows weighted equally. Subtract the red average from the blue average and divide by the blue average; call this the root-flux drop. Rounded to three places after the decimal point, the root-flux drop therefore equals 0.022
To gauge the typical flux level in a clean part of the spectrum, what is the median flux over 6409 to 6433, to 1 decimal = 10.3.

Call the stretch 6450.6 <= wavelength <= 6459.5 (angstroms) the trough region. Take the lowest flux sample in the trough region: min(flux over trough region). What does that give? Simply 10.19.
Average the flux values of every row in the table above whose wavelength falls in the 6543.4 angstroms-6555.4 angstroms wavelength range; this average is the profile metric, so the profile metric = 10.6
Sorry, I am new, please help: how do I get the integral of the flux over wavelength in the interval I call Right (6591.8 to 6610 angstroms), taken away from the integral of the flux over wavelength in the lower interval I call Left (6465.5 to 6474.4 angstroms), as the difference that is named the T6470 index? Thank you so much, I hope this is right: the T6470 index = -104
